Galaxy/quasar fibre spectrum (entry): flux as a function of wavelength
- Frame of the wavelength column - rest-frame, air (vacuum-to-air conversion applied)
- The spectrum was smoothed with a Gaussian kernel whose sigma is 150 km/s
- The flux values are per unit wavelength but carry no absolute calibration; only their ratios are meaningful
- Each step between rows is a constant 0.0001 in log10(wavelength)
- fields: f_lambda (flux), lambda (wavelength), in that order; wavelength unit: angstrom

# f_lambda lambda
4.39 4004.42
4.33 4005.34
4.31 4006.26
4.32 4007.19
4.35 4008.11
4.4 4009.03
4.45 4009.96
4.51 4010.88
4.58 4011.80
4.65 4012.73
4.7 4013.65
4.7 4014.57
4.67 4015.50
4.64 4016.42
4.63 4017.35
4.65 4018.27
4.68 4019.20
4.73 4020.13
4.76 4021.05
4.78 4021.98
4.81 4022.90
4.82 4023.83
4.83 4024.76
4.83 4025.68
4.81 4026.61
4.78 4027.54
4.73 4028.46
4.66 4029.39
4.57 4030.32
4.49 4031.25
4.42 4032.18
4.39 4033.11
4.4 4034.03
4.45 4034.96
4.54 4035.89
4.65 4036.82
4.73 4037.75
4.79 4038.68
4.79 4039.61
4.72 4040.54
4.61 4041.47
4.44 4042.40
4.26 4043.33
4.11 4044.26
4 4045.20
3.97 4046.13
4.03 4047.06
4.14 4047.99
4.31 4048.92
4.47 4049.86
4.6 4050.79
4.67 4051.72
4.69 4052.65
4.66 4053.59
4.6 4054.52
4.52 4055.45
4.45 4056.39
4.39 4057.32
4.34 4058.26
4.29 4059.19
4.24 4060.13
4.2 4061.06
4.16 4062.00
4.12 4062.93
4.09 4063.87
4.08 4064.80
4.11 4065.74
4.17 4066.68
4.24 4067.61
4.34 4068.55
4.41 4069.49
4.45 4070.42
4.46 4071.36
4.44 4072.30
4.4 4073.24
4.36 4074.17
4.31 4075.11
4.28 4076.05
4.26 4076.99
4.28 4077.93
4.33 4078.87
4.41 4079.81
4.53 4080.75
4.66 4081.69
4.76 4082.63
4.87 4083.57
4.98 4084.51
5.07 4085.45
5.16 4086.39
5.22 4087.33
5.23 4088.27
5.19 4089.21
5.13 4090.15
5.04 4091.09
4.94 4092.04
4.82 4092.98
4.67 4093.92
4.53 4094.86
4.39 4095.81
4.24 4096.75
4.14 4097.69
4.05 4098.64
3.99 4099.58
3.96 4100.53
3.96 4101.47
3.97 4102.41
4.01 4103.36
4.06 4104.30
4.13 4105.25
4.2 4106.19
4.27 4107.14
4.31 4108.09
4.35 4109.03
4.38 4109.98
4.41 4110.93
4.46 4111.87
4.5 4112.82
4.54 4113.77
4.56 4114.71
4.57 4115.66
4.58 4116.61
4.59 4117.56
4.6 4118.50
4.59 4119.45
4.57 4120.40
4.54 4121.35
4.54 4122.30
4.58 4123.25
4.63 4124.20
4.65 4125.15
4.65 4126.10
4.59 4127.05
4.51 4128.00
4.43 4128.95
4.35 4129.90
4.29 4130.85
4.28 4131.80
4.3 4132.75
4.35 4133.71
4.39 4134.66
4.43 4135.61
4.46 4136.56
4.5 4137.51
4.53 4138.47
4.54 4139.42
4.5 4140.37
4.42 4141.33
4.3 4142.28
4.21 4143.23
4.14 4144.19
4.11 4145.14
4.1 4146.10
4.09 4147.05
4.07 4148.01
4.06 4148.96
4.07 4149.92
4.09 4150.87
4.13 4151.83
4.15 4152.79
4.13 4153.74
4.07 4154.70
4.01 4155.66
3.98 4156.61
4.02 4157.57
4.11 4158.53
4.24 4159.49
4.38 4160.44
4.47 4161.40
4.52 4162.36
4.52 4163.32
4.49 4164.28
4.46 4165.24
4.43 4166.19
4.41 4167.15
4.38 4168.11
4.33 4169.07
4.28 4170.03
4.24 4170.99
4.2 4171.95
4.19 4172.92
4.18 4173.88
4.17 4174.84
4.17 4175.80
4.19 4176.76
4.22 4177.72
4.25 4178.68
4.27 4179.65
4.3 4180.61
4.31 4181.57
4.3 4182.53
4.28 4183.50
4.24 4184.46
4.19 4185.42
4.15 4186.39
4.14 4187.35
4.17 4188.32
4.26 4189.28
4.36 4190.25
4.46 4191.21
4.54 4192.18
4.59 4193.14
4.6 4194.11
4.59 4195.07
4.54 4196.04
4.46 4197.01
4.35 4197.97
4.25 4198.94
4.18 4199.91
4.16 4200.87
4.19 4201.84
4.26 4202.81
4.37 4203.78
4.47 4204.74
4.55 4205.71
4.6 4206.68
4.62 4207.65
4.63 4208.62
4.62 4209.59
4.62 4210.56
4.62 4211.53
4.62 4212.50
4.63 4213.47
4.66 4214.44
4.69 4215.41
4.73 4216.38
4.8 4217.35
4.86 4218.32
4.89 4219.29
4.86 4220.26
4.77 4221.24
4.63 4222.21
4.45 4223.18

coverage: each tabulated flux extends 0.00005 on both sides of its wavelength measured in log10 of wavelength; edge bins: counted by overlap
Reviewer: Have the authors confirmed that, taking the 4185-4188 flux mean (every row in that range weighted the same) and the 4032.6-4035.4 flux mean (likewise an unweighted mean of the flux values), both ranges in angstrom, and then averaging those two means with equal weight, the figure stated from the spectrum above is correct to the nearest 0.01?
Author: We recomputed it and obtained 4.29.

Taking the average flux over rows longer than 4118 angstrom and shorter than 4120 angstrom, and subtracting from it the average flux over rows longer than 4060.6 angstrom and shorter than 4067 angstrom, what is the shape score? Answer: 0.5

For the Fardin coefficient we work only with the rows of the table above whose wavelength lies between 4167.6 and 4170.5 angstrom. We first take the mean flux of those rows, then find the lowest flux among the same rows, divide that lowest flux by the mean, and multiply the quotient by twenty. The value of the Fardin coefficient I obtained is 19.8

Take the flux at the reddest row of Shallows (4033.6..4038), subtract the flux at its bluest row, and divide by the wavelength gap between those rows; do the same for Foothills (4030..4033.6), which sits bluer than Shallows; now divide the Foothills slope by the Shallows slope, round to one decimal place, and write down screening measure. -0.7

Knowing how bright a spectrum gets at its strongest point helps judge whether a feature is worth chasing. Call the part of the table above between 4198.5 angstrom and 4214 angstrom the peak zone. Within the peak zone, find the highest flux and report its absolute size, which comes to 4.63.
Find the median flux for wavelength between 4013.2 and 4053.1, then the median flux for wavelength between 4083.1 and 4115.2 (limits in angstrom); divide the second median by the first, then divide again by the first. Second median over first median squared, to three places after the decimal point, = 0.205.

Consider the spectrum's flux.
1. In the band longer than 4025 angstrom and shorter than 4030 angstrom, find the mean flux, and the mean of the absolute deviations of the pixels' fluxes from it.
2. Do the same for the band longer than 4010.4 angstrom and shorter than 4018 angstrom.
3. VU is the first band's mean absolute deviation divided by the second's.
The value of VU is 1.2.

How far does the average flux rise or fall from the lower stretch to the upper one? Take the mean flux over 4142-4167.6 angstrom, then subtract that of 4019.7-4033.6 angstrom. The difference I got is -0.48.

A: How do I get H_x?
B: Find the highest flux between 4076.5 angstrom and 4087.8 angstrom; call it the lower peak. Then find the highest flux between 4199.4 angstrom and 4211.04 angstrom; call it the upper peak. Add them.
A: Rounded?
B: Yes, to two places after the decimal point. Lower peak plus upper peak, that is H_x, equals 9.85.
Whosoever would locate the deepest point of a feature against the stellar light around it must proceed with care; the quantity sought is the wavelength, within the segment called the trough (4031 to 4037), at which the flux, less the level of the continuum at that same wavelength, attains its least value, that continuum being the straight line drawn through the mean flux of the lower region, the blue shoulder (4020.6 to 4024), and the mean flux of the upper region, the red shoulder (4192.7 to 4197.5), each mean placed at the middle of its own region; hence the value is 4033.11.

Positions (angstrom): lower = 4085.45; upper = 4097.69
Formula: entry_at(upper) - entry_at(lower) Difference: -0.93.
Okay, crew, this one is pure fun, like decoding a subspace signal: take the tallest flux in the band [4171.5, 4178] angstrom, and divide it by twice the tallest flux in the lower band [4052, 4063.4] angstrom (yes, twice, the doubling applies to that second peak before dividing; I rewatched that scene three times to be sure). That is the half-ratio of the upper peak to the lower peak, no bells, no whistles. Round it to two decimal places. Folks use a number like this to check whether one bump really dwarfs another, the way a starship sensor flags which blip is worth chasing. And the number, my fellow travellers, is 0.45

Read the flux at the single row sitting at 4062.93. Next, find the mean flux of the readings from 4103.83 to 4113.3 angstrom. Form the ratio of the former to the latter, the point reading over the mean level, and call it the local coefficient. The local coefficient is 0.96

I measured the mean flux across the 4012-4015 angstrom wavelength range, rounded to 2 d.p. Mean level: 4.68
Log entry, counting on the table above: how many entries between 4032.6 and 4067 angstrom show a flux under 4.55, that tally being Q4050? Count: 26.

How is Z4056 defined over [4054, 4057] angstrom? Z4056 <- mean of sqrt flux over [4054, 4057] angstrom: 2.13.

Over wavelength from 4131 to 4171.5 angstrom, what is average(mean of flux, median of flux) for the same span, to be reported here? 4.3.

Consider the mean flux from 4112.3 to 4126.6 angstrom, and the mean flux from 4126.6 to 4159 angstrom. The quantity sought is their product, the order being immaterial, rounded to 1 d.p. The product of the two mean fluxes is 19.5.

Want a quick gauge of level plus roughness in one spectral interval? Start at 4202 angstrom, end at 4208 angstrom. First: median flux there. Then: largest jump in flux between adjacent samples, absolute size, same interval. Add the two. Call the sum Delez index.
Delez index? 4.62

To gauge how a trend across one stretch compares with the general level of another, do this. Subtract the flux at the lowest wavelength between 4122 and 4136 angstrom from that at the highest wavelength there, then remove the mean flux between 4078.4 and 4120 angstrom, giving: -4.6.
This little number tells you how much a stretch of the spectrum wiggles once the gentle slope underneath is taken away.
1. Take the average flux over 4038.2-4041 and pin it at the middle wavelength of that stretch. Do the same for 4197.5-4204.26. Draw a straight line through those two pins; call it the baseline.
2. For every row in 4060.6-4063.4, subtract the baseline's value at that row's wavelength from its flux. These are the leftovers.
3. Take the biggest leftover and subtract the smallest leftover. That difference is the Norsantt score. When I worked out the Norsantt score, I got 0.07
